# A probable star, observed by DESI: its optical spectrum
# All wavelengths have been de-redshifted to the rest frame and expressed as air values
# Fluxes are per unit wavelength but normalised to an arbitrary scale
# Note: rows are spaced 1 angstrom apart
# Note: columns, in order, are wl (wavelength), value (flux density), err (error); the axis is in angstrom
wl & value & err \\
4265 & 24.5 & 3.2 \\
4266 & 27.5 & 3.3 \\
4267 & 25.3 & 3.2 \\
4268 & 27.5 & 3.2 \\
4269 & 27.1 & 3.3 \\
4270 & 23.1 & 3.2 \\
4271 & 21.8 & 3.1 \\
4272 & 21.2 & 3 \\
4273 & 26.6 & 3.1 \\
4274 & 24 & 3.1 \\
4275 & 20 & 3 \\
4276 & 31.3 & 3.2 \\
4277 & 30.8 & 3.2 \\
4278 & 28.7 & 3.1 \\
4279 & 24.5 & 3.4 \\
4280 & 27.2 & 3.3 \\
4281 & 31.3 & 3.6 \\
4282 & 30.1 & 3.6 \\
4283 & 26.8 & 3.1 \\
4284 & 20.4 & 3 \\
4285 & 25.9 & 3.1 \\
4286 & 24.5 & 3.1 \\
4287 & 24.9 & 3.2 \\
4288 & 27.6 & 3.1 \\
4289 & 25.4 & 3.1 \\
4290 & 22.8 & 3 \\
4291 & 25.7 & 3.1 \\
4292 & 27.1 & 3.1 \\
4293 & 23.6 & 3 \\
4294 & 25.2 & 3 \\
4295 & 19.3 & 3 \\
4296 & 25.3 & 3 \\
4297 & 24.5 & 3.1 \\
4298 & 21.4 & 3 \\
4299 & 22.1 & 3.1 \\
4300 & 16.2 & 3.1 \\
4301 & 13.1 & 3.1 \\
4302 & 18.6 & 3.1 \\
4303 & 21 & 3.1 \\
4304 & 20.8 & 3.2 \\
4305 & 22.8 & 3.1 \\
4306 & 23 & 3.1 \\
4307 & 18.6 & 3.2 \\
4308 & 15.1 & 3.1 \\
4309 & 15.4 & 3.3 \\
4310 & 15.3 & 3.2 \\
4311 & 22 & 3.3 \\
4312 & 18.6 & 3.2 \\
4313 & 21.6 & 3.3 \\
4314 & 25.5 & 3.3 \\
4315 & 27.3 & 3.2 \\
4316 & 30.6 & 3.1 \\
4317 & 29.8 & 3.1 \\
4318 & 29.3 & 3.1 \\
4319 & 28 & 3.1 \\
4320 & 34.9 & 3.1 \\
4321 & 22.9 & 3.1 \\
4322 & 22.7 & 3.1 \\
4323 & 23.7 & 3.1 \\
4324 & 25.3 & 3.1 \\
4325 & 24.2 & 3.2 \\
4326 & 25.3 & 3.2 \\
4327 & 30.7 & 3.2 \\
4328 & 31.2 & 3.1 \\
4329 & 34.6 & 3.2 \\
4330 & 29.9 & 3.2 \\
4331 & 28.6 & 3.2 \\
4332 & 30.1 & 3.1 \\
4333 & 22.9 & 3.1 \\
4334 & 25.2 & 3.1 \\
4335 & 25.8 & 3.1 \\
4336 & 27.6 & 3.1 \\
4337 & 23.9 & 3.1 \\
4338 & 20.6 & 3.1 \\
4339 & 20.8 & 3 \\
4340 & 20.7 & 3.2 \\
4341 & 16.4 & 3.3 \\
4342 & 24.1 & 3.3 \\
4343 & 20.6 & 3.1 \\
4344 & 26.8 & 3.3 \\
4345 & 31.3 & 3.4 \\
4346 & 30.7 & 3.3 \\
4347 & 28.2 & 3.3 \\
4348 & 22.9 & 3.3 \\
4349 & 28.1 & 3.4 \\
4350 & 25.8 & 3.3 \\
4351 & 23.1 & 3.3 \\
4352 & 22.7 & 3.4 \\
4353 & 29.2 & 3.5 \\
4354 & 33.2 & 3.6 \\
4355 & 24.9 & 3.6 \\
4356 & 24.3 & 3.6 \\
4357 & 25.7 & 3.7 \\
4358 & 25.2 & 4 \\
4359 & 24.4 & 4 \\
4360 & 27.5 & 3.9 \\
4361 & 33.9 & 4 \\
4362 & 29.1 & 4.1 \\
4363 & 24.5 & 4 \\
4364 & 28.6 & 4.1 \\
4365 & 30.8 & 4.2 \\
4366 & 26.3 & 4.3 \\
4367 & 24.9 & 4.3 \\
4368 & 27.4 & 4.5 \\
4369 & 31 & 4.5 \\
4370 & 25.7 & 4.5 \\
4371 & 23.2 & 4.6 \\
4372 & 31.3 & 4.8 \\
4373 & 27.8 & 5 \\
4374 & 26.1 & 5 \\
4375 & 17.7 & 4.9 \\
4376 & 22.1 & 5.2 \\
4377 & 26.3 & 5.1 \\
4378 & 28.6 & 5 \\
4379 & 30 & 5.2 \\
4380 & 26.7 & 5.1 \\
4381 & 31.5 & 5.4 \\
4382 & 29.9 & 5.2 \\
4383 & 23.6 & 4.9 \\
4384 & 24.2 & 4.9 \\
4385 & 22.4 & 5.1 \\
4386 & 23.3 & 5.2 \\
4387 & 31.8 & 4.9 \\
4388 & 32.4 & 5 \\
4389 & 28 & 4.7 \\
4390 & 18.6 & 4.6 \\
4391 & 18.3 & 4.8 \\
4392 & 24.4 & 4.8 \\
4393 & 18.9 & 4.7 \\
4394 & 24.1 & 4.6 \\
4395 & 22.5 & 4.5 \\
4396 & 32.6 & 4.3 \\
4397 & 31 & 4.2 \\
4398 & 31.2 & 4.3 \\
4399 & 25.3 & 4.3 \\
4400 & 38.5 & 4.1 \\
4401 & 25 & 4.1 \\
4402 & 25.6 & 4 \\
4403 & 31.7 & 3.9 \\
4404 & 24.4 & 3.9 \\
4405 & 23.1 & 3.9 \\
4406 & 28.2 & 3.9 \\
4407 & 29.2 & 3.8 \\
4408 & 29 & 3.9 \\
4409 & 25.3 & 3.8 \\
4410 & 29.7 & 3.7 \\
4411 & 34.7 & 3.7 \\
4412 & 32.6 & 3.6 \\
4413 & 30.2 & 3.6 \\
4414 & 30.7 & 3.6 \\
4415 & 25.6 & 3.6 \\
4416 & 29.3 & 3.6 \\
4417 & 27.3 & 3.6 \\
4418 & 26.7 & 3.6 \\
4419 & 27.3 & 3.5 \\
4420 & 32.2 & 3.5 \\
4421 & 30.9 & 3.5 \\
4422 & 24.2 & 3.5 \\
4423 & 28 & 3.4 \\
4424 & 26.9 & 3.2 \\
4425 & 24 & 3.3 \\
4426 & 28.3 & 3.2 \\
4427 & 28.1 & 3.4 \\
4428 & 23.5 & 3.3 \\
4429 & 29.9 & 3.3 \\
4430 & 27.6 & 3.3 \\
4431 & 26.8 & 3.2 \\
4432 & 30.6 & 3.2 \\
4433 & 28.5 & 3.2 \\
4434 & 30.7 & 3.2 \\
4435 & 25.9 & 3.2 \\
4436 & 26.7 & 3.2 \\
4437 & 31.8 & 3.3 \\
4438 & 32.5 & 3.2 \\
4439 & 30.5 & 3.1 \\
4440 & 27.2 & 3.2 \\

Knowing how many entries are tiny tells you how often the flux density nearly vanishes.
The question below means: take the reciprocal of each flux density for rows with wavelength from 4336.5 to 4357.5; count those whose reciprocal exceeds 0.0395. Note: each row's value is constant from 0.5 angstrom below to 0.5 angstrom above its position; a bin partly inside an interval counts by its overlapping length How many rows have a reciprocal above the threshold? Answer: 12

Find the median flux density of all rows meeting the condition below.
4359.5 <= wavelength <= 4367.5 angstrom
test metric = 28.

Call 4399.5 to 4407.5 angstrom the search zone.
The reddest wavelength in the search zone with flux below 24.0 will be 4405 angstrom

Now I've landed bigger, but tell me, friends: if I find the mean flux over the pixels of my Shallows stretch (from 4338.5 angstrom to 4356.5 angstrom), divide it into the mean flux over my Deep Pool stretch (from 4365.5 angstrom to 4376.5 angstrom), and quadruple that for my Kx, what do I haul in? 4.09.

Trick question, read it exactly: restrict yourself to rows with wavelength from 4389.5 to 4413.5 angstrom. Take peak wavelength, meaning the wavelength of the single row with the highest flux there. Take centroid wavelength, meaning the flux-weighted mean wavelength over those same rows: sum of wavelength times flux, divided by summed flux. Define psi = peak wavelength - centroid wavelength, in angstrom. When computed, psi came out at -2.2 angstrom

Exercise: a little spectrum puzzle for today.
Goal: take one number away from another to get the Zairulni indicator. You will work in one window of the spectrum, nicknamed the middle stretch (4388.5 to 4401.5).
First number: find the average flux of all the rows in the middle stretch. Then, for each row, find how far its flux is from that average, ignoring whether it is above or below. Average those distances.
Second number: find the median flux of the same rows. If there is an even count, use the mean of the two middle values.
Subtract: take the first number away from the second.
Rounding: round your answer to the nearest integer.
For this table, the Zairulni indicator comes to 20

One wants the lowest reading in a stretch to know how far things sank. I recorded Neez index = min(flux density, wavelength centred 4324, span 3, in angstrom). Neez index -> 23.7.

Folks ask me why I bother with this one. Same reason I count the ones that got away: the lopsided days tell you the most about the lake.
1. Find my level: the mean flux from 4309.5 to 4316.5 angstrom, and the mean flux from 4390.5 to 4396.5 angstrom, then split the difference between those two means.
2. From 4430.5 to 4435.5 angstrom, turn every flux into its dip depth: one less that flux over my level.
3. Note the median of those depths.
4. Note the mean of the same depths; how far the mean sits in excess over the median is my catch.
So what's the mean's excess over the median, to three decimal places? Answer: 0.000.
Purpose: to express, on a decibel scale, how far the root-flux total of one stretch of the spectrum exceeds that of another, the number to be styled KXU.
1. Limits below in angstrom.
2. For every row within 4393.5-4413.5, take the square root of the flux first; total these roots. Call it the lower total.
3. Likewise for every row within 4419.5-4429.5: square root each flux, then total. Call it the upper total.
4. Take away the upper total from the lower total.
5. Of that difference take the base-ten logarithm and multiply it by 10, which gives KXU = 17.4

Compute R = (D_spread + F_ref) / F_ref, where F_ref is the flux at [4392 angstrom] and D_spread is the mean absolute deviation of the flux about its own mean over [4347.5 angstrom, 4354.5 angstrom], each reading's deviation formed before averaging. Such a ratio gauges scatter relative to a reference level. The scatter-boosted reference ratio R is 1.13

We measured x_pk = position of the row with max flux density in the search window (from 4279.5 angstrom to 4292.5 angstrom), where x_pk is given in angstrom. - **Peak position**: 4281 angstrom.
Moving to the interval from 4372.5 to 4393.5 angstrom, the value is 4388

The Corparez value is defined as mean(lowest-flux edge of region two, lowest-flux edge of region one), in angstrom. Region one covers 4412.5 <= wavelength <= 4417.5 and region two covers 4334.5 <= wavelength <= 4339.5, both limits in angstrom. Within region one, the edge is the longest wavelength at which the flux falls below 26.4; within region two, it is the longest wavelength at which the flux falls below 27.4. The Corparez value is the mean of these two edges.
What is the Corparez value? 4377.0 angstrom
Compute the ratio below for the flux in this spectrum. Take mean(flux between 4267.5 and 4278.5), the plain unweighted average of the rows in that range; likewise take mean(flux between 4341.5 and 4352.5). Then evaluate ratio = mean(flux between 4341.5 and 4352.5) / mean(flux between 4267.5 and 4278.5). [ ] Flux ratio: 1.01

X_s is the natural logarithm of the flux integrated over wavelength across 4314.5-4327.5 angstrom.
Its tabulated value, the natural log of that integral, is 5.87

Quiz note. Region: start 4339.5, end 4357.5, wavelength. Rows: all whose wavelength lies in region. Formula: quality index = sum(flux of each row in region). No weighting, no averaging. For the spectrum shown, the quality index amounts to 459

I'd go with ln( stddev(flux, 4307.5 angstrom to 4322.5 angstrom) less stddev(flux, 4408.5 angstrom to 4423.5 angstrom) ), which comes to 1.1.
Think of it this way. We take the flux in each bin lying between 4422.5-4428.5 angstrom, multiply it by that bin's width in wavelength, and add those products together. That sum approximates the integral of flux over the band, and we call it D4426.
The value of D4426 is 159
